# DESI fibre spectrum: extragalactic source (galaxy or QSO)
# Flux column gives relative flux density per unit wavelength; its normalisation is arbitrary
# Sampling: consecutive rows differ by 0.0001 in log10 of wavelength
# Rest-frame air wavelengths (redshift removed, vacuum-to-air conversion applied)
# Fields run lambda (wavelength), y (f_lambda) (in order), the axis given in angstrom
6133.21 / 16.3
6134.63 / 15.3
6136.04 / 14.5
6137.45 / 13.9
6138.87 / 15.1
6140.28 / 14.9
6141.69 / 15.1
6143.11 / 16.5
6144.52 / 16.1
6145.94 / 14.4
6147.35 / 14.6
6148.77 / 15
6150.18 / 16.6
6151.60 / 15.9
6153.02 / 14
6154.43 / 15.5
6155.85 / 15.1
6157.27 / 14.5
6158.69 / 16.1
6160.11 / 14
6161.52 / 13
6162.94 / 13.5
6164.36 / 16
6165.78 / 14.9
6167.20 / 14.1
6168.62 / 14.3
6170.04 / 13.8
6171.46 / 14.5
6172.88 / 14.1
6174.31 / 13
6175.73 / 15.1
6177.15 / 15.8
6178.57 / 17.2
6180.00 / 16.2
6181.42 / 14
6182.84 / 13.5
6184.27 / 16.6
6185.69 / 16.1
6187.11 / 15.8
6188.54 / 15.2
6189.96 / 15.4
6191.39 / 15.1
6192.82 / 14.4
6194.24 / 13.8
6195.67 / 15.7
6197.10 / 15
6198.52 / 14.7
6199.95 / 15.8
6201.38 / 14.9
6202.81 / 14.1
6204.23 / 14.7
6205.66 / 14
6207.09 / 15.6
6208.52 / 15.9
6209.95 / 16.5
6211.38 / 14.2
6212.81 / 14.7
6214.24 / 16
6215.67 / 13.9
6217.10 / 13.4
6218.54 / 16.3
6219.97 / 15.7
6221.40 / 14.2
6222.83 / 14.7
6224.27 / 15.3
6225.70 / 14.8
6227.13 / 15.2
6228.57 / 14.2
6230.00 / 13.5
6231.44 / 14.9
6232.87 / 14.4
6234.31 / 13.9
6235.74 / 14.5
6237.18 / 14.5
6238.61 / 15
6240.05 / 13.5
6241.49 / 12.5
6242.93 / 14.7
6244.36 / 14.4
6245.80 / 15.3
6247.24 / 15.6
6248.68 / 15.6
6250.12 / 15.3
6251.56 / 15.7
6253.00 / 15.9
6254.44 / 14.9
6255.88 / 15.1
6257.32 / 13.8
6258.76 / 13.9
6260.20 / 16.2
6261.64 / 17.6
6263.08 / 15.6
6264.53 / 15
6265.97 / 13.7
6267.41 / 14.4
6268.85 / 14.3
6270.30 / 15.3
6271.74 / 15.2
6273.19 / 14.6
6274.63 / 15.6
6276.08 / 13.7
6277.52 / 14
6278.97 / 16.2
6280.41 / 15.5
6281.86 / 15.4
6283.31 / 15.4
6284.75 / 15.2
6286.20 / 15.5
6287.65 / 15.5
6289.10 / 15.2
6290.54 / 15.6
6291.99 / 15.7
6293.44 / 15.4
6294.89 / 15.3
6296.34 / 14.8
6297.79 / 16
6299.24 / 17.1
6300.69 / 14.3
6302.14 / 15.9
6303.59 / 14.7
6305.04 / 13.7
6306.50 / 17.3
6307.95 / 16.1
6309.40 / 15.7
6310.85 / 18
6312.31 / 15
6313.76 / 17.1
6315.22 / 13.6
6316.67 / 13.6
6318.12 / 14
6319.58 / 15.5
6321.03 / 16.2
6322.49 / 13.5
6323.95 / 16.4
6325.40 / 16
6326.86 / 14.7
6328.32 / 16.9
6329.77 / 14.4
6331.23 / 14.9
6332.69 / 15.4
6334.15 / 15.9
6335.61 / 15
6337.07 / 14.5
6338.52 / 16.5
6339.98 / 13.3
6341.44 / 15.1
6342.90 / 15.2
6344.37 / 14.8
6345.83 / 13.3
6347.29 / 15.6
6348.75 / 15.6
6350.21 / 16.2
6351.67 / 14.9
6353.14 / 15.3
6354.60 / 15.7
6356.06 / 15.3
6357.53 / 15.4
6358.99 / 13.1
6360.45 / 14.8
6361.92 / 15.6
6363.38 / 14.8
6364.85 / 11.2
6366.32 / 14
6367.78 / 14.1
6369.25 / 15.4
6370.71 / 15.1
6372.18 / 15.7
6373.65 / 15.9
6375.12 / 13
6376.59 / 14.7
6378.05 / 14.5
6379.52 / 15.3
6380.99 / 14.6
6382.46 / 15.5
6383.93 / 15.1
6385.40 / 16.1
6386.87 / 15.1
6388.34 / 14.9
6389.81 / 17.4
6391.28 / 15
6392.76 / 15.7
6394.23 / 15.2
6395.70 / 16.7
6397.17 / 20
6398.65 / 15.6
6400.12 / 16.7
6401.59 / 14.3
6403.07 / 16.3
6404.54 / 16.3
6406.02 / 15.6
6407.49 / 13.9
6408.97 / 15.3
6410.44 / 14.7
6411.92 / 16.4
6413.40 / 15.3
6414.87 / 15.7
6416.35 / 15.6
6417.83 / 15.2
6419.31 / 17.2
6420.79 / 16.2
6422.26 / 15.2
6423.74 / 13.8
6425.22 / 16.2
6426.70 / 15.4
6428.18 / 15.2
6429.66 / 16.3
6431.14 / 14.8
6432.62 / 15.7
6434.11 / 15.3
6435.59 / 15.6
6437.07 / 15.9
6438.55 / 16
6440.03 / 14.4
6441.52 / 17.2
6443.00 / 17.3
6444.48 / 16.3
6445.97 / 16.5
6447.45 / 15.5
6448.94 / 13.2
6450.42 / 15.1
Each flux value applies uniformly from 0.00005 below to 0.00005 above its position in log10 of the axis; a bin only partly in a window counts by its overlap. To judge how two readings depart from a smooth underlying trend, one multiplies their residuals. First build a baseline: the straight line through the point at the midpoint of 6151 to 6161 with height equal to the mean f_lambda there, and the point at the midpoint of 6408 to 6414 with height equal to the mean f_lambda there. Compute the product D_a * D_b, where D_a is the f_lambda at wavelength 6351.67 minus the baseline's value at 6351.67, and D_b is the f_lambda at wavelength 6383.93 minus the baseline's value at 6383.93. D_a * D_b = 0.1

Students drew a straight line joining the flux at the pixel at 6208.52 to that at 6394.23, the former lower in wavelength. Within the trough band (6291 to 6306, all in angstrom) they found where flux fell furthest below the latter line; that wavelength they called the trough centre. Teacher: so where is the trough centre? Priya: 6305.04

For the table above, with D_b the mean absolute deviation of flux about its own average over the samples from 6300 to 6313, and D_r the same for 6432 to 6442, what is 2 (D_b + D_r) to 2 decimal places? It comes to 3.24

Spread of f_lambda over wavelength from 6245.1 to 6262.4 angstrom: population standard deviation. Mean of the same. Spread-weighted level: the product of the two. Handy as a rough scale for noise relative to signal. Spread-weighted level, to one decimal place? 14.8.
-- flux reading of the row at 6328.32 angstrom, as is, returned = 16.9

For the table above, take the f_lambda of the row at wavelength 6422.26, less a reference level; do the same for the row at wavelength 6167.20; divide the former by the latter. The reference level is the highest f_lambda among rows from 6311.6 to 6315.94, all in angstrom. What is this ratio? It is 0.6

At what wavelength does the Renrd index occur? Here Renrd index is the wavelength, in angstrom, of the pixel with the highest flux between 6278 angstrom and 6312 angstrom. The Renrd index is 6310.85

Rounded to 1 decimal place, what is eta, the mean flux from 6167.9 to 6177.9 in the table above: 14.4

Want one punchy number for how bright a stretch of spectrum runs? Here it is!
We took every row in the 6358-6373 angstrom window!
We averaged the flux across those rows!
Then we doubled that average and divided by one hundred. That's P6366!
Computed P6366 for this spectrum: 0.288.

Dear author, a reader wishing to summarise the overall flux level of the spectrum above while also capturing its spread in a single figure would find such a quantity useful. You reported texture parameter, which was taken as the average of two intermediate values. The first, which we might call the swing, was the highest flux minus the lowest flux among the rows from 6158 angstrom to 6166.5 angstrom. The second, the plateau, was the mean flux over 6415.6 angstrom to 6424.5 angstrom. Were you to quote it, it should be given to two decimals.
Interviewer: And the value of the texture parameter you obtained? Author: 9.32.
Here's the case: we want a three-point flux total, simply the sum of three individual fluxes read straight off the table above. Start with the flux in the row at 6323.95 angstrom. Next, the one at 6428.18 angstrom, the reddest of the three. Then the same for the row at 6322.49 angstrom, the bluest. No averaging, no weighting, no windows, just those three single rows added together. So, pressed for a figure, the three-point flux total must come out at 45.1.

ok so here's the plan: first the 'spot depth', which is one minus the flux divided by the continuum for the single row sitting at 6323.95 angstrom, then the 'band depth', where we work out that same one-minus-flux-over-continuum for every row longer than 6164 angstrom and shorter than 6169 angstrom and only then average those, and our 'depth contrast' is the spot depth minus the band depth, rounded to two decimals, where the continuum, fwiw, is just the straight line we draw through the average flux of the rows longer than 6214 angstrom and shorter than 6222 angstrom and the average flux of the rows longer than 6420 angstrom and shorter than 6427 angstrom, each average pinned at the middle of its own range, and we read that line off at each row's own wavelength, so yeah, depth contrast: -0.08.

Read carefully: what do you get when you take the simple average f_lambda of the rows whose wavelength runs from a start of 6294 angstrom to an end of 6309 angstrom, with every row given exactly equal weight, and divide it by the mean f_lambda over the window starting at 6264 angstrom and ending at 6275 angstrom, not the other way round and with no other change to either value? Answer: 1.05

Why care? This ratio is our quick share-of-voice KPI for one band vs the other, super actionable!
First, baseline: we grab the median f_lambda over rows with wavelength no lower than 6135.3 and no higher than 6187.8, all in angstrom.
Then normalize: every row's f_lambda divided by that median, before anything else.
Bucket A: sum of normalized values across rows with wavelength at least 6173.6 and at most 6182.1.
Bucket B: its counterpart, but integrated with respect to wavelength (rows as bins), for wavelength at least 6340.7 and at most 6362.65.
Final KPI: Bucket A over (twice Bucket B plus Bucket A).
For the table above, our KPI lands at 0.12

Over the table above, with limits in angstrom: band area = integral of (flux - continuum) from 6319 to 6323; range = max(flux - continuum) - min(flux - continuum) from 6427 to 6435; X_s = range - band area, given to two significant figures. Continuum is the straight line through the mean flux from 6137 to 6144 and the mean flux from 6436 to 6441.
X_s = 2.5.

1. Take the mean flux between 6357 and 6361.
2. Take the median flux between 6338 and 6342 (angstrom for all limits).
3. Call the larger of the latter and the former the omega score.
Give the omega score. 15.1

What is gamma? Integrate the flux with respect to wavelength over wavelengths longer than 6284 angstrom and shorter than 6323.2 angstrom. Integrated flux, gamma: 603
